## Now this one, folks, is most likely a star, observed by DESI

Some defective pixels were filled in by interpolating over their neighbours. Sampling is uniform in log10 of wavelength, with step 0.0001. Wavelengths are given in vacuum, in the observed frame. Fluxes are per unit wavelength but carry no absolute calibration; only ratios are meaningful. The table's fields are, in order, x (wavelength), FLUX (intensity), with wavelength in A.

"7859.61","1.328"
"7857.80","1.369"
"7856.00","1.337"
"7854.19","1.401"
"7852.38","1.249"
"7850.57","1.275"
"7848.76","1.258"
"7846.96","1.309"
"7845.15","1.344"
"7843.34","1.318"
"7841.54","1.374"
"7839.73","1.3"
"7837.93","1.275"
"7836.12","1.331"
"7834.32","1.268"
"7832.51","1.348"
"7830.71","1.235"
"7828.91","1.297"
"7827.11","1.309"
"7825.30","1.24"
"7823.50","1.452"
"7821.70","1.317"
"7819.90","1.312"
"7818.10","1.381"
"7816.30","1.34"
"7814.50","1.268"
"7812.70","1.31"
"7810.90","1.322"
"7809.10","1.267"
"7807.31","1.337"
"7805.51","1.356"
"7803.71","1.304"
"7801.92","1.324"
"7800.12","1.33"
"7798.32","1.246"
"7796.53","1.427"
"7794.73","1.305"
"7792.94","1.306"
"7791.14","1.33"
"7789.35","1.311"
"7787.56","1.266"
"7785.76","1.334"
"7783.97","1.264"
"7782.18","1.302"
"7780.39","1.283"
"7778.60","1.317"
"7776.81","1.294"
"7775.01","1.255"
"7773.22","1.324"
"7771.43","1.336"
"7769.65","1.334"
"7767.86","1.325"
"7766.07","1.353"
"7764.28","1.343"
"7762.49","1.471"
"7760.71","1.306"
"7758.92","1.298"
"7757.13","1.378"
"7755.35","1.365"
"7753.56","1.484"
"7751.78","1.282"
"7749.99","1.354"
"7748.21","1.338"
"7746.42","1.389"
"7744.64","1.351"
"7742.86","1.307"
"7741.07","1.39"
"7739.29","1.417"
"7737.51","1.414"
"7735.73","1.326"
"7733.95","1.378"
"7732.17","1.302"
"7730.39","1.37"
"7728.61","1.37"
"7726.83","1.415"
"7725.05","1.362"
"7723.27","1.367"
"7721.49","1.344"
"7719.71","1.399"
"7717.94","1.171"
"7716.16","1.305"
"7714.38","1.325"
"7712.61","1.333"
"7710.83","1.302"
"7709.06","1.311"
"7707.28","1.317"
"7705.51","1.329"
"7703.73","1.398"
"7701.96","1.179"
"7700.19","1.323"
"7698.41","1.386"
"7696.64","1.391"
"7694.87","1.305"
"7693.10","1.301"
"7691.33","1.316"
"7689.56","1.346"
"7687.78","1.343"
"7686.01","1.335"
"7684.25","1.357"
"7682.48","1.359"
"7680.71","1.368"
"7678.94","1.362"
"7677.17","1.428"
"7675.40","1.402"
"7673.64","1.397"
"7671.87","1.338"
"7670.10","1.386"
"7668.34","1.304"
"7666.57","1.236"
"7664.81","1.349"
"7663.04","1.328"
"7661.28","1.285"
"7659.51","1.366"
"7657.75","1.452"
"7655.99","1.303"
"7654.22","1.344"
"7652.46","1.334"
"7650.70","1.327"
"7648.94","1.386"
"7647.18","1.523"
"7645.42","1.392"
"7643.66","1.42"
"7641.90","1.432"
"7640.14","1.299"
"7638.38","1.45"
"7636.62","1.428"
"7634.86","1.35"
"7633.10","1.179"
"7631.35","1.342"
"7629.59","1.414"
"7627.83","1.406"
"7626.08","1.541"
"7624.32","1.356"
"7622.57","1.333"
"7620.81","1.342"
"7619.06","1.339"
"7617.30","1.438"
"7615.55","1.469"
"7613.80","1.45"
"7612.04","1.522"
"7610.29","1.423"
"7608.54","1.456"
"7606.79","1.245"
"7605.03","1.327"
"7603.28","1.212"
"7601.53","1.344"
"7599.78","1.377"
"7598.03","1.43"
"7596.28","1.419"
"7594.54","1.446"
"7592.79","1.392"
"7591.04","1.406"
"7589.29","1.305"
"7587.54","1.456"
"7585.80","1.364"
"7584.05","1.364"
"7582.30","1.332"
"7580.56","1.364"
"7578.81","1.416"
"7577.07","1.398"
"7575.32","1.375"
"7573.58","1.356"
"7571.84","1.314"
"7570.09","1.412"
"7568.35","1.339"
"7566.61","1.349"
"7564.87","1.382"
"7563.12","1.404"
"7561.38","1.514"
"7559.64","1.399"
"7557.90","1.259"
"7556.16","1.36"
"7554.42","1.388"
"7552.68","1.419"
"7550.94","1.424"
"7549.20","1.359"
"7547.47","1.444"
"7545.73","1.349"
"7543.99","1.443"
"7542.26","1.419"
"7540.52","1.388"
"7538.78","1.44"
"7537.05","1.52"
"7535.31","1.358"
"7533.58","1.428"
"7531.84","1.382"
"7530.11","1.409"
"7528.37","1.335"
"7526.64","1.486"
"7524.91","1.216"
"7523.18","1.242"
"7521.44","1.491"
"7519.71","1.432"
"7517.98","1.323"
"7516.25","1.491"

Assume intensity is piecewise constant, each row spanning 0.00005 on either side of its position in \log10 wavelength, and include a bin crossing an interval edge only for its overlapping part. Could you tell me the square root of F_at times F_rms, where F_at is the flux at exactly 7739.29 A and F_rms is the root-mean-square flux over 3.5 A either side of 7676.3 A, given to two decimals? 1.41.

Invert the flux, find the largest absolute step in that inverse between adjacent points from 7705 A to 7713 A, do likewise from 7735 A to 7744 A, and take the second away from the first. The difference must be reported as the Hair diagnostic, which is -0.03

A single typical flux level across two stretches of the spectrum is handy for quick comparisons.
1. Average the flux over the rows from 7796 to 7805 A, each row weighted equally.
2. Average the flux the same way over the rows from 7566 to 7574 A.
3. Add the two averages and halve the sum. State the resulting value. 1.34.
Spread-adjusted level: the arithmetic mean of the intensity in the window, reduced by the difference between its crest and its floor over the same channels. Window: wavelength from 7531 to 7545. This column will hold 1.26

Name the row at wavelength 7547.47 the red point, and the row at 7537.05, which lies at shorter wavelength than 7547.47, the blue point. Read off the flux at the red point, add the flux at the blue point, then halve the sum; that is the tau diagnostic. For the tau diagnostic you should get 1.48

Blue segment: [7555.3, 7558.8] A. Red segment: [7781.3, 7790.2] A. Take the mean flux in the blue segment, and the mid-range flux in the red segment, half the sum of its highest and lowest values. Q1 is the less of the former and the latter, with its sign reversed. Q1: -1.30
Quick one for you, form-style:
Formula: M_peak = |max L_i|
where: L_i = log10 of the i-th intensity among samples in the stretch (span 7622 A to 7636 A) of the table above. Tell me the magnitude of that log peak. 0.188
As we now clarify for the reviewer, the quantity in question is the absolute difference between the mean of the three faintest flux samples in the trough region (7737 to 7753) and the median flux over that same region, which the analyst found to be 0.045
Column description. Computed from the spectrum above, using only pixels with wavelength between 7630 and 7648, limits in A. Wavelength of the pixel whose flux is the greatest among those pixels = 7647.18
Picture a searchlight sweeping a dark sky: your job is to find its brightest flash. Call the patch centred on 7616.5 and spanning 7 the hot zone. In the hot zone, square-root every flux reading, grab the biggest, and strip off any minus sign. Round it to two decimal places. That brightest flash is 1.21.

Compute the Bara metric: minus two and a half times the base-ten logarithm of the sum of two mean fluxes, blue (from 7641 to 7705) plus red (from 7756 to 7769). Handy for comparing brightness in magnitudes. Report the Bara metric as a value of -1.08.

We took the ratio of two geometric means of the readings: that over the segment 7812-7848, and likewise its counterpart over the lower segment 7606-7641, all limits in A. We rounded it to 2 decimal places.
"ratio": 0.95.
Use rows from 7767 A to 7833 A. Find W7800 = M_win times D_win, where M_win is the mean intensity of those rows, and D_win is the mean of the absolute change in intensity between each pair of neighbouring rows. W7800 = 0.070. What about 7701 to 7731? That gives 0.076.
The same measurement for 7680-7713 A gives 0.055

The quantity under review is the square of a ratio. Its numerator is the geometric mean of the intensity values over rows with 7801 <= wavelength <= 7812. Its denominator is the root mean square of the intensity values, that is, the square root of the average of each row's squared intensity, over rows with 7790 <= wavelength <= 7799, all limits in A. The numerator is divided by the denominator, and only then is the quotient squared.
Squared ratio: 0.99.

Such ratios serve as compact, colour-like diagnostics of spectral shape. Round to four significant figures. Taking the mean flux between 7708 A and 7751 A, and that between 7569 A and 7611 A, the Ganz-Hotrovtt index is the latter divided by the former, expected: 1.018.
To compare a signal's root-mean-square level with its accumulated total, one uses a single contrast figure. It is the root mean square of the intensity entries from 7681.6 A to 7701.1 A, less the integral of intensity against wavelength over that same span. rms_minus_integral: -24.8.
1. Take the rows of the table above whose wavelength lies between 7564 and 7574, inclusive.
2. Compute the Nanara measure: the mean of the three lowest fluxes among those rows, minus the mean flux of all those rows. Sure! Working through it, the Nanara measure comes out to -0.025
